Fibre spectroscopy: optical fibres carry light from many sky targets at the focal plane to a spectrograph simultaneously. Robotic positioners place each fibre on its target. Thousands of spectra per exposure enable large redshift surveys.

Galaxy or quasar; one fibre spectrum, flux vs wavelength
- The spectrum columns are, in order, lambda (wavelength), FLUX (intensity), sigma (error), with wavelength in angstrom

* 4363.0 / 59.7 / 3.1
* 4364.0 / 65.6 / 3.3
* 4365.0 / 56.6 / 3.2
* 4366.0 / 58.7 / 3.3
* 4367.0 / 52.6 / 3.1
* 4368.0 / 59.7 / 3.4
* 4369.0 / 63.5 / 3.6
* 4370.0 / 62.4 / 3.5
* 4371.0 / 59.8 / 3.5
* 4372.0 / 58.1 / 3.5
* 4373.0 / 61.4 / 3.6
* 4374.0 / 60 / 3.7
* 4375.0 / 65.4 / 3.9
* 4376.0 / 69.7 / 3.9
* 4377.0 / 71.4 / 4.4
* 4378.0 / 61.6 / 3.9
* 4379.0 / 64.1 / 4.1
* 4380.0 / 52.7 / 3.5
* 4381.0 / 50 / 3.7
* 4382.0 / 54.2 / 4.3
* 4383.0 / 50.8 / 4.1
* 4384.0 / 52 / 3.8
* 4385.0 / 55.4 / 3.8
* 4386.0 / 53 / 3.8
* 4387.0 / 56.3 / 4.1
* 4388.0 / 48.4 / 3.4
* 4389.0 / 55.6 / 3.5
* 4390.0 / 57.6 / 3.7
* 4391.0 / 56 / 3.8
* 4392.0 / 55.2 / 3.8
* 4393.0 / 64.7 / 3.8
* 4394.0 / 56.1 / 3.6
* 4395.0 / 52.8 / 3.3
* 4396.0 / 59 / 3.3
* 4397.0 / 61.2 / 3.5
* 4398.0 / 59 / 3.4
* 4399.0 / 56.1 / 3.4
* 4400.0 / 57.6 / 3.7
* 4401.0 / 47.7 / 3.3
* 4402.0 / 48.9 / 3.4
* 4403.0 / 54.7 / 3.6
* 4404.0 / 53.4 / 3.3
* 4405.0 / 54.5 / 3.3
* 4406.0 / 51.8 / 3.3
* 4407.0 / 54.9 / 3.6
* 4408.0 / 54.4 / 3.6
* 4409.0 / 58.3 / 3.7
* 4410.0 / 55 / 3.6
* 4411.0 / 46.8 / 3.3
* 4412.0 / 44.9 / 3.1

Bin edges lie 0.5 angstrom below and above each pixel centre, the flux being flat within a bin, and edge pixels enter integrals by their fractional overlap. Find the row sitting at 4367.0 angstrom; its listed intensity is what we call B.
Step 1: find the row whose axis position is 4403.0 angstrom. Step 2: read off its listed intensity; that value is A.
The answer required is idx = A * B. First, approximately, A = 54.7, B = 52.6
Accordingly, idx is 2877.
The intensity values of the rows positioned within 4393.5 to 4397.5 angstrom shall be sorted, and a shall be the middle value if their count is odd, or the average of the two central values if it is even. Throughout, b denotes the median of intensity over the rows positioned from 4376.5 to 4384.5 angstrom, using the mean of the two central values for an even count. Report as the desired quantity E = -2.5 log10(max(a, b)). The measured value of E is -4.400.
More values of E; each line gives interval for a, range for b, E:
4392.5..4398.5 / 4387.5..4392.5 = -4.427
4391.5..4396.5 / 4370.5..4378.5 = -4.472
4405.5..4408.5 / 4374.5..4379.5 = -4.539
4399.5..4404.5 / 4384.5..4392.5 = -4.361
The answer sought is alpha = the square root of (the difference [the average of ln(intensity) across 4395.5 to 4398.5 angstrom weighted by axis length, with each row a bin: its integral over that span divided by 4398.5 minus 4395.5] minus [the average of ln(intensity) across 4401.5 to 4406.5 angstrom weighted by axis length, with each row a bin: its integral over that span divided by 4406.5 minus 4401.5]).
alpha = 0.36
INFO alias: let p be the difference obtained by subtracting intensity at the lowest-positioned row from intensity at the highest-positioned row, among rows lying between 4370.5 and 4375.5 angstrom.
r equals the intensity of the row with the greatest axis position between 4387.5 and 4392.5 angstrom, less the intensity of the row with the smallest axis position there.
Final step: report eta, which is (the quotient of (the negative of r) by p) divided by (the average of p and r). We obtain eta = -0.2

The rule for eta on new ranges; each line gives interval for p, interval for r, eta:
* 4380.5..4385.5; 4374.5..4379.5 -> 0.1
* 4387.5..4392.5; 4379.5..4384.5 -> 0.0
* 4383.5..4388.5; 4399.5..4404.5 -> 0.3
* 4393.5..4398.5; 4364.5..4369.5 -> -0.5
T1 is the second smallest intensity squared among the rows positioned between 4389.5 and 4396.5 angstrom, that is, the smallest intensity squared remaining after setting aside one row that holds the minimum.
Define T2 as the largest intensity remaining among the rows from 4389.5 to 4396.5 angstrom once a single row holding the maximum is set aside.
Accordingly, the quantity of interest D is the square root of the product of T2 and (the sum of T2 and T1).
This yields 428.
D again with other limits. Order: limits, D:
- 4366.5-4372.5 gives 463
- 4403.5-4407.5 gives 398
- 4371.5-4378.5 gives 506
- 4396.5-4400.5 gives 446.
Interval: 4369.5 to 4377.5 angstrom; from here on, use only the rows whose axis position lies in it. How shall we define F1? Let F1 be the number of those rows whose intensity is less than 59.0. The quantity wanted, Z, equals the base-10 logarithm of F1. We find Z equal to 0.0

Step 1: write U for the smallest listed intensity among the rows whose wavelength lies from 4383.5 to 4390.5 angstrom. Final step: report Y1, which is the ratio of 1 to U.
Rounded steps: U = 48.4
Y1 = 0.021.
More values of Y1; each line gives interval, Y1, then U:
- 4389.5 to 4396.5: 0.019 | 52.8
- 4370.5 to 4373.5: 0.017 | 58.1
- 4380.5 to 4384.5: 0.020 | 50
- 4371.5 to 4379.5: 0.017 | 58.1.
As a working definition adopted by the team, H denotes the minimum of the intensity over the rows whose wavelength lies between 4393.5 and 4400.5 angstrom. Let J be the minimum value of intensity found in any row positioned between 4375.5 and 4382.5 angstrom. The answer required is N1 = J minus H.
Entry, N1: -3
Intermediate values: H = 52.8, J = 50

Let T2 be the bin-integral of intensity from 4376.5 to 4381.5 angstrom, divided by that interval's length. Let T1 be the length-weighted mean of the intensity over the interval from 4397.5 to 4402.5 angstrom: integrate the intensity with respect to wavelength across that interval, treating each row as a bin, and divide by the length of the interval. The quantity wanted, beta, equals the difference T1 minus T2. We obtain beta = -6.1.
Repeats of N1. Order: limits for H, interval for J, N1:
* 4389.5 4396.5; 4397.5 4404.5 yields -5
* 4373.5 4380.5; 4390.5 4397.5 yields 0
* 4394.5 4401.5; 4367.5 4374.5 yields 10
